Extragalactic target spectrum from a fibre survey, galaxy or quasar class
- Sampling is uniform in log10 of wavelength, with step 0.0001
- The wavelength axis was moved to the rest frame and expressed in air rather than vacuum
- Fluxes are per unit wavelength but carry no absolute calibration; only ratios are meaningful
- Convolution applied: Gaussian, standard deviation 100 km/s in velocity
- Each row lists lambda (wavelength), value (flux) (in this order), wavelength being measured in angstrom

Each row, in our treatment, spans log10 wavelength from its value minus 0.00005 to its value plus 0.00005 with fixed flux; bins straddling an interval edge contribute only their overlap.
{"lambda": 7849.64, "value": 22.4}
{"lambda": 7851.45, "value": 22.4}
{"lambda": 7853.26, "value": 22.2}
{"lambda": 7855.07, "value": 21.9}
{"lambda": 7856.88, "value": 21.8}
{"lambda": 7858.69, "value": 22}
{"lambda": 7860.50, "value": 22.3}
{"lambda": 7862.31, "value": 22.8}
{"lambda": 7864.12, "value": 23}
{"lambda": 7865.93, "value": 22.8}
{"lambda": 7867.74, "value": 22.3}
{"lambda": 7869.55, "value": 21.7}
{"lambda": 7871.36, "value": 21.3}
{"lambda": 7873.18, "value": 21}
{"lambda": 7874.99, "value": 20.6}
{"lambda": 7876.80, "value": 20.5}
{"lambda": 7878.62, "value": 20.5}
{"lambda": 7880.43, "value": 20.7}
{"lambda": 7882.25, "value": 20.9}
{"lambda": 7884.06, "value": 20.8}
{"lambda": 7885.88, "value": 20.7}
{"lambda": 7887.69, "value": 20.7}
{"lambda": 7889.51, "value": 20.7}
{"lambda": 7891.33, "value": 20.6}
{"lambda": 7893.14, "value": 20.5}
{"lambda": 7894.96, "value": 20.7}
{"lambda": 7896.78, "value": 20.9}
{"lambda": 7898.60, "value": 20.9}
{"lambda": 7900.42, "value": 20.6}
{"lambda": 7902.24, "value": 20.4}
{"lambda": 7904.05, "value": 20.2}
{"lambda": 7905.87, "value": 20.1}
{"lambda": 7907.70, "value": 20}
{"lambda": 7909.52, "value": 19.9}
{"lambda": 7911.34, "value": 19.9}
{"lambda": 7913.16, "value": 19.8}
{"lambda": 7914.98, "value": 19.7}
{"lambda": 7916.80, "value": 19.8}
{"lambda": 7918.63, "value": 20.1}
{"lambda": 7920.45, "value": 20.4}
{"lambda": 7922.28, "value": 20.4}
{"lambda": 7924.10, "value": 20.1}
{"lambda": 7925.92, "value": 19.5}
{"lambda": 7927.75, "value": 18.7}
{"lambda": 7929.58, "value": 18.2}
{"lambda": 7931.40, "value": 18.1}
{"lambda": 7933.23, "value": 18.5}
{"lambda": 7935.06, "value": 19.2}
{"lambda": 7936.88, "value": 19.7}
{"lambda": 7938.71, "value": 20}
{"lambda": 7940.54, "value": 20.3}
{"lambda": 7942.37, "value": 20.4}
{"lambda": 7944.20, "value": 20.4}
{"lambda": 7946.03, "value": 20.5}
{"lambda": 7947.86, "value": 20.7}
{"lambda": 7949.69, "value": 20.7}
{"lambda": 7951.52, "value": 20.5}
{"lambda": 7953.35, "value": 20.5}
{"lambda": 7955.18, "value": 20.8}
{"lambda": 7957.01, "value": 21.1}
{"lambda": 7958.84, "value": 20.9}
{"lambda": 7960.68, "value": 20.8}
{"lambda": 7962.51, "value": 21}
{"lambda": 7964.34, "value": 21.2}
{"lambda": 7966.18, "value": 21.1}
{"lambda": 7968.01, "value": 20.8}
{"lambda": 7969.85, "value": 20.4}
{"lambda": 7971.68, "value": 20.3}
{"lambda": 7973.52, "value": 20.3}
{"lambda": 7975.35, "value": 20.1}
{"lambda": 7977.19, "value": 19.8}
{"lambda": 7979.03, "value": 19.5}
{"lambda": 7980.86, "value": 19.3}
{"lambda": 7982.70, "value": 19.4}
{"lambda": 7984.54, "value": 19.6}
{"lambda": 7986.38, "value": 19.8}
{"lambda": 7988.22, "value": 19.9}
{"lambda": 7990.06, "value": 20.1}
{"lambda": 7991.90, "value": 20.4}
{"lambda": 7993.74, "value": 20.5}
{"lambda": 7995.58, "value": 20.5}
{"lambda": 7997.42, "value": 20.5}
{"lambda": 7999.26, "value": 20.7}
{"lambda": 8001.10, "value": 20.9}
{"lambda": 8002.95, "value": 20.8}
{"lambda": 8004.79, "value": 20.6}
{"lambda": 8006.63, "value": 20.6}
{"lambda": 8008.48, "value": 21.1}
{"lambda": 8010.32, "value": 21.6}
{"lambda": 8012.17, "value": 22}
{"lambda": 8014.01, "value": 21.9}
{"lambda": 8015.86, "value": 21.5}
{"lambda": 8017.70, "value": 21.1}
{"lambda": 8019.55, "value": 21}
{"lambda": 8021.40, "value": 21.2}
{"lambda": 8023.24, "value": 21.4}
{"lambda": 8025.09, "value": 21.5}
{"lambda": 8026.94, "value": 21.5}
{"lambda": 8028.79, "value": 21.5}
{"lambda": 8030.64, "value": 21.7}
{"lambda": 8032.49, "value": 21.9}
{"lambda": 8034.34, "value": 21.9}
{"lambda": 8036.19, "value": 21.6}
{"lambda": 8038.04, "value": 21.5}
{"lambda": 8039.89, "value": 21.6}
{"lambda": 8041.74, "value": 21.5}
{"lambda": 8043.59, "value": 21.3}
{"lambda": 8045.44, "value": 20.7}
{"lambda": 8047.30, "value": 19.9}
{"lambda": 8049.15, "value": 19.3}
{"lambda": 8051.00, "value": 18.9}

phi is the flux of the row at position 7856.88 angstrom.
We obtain 21.8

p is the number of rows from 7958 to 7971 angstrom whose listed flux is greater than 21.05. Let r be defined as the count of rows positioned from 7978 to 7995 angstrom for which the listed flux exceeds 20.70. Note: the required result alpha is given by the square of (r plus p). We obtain 4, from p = 2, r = 0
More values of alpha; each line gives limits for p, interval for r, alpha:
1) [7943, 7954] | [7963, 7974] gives 9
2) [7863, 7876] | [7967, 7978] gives 36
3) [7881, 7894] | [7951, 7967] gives 49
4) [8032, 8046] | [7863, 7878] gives 169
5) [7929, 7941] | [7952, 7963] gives 25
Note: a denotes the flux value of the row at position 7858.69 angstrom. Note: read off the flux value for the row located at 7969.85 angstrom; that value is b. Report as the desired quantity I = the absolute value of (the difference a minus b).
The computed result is 1.6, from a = 22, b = 20.4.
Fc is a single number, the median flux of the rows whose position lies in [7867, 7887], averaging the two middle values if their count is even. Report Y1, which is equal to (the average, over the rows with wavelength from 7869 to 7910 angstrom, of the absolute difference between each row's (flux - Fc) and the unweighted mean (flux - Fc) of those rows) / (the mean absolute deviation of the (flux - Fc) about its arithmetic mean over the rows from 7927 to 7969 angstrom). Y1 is 0.4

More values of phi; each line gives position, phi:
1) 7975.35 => 20.1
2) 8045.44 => 20.7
